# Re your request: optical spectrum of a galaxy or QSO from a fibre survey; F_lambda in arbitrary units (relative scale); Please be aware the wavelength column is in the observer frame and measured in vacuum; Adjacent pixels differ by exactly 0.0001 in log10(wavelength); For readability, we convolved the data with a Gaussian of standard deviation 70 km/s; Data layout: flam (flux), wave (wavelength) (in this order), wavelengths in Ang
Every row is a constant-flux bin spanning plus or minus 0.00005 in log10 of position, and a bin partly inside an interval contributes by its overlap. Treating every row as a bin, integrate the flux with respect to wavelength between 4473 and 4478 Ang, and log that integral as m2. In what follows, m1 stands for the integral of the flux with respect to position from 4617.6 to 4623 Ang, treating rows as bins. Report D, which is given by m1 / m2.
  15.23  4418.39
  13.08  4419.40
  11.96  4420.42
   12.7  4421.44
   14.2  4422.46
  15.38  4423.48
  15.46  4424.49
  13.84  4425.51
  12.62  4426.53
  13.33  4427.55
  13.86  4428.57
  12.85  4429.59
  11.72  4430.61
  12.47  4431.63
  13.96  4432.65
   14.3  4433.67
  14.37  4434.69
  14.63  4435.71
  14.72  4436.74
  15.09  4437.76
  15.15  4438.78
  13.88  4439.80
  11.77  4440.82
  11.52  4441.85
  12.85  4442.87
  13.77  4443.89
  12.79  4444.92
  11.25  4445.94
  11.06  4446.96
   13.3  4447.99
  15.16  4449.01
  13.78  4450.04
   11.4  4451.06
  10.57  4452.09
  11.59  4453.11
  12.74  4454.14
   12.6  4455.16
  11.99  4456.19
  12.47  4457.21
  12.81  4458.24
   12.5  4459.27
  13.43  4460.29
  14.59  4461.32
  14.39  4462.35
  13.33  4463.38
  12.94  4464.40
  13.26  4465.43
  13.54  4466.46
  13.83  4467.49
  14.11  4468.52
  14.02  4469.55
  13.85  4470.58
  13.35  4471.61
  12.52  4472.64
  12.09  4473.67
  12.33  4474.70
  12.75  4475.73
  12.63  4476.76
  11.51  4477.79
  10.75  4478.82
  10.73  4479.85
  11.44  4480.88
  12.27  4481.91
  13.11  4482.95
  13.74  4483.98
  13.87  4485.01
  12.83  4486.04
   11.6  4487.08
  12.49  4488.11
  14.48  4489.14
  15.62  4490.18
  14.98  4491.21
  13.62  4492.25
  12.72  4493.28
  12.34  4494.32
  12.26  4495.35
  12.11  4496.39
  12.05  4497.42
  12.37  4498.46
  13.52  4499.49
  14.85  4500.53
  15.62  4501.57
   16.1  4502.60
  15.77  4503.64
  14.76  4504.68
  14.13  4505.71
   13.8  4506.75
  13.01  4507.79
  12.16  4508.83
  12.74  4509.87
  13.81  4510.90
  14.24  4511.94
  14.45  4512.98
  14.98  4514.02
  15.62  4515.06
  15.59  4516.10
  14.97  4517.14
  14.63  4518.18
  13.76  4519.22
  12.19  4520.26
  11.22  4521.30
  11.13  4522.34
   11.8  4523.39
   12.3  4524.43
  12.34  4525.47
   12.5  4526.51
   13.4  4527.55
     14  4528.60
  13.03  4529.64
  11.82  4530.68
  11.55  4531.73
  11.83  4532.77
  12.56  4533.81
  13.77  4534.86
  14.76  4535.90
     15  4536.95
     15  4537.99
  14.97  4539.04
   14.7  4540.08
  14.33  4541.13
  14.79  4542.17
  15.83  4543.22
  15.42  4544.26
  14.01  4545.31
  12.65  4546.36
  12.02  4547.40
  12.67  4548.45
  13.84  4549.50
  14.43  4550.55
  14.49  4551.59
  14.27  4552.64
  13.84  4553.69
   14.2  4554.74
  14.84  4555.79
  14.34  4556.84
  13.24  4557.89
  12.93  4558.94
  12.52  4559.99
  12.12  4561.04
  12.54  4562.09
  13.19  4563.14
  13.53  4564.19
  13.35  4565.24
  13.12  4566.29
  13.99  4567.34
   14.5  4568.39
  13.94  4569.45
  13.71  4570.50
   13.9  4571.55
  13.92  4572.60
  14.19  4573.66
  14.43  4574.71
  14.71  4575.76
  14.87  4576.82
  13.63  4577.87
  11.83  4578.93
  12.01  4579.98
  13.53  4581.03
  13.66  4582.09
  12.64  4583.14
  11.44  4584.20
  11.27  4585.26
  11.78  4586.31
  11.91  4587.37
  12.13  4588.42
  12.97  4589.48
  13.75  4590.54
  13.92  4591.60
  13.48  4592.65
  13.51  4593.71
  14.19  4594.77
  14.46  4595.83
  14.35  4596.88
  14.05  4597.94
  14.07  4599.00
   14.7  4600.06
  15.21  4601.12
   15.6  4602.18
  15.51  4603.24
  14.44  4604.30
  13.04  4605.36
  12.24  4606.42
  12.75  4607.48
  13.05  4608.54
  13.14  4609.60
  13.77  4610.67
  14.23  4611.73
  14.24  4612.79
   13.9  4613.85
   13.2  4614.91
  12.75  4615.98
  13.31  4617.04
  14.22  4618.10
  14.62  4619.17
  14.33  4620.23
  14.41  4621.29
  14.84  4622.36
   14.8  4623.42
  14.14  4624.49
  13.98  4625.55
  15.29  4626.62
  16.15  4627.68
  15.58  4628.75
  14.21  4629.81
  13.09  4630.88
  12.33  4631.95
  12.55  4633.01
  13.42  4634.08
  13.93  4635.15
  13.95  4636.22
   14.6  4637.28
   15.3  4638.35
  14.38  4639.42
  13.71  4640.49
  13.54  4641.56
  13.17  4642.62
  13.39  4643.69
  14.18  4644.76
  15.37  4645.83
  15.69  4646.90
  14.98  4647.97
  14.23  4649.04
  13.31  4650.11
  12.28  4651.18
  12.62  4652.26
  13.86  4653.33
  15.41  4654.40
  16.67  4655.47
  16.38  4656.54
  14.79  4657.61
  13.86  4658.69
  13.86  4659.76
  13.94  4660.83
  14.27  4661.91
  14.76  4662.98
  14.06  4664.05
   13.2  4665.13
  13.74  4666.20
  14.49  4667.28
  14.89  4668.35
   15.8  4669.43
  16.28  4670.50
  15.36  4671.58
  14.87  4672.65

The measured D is 1.27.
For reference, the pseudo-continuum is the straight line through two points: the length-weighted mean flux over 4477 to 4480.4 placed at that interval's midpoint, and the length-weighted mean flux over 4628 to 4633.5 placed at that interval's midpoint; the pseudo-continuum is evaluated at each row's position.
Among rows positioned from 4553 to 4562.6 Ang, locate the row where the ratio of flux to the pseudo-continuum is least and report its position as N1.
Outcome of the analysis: 4561.04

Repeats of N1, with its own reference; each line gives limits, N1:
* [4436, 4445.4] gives 4441.85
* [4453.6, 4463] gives 4456.19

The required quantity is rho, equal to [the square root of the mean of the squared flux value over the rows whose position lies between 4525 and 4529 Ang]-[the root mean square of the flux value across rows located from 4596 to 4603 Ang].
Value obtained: -1.6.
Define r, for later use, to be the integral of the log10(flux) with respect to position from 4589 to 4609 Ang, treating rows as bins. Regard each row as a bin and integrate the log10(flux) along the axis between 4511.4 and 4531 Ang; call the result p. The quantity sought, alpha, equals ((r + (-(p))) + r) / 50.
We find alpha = 0.47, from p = 22.0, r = 22.89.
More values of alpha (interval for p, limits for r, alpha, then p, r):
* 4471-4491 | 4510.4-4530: 0.44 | 22.0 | 22.09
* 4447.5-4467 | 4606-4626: 0.48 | 21.7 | 22.78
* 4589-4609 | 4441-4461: 0.42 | 22.9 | 21.91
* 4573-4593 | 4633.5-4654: 0.49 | 22.3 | 23.47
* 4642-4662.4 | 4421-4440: 0.40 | 23.6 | 21.71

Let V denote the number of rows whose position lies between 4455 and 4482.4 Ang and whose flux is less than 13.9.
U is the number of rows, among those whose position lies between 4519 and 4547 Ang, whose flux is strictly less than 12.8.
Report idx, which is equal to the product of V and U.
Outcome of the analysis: 276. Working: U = 12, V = 23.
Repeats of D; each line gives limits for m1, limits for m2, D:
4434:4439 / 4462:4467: 1.10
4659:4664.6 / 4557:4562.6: 1.11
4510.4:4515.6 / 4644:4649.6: 0.92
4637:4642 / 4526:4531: 1.10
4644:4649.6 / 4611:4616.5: 1.10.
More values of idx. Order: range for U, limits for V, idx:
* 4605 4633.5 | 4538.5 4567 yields 70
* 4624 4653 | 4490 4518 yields 52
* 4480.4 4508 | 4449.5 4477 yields 230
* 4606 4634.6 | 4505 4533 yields 90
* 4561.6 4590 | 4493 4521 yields 126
